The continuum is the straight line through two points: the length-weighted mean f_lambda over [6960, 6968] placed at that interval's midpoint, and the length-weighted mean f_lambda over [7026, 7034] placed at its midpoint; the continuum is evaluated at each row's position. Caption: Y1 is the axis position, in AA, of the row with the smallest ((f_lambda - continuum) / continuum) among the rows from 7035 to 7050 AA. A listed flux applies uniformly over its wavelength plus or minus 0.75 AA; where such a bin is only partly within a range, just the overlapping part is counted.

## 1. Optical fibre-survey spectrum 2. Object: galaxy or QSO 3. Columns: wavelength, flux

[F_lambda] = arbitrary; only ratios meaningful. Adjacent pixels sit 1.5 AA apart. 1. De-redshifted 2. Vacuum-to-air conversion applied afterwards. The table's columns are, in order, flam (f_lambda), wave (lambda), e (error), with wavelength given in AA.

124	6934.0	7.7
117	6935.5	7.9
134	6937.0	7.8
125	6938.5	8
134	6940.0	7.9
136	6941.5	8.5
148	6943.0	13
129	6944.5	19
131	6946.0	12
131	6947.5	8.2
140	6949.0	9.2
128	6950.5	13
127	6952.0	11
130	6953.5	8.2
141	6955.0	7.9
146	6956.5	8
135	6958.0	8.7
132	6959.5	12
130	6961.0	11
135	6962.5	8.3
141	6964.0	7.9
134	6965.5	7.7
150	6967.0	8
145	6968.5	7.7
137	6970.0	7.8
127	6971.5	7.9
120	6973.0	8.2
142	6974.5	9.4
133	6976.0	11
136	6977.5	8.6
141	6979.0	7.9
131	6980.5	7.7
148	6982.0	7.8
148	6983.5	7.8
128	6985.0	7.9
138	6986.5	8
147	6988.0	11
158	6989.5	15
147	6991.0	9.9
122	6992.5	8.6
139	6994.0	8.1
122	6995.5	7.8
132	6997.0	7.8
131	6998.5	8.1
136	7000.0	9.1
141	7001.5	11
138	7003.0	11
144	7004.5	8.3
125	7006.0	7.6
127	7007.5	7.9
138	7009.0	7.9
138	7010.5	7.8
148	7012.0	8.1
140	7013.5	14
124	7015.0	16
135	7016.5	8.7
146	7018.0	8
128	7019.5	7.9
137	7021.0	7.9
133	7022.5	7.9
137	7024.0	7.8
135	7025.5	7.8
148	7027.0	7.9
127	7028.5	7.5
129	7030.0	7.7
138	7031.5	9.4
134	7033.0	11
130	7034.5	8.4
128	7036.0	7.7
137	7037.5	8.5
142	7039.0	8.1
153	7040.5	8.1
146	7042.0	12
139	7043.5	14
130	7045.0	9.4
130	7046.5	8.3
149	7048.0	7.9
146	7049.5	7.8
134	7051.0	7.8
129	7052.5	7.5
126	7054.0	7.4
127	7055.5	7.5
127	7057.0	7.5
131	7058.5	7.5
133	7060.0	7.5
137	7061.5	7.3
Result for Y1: 7036.0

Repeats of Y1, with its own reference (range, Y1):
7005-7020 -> 7015.0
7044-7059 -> 7054.0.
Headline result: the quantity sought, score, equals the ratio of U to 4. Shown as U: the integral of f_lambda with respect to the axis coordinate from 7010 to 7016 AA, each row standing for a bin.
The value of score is 206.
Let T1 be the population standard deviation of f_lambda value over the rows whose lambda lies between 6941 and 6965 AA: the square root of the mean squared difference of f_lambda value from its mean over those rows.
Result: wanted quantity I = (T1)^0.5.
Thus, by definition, 2.5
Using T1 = 6.3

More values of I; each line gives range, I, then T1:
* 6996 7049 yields 2.7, 7.3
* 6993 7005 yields 2.5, 6.5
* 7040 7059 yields 3.0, 9.1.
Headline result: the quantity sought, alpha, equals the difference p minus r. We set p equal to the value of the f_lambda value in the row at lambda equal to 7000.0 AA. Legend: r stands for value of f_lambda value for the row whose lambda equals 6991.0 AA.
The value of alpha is -11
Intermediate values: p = 136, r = 147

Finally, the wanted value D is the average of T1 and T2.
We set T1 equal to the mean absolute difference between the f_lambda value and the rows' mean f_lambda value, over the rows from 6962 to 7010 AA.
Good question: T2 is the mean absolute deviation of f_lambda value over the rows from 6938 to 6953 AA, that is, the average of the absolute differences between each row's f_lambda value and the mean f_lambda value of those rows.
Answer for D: 6.2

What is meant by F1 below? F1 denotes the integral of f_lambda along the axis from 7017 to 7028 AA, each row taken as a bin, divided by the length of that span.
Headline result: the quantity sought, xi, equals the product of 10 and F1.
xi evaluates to 1374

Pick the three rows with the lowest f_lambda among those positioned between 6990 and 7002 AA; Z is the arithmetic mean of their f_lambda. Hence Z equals 125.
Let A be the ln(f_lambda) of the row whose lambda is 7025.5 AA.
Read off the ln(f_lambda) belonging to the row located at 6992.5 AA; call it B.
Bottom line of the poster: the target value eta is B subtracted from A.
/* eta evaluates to 0.10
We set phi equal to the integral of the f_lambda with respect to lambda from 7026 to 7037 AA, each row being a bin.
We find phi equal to 1469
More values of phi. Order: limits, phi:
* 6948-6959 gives 1486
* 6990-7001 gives 1468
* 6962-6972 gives 1388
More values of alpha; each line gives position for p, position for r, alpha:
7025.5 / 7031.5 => -3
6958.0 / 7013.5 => -5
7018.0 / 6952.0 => 19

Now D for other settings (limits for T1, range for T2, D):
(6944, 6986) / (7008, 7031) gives 6.0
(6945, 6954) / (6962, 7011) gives 5.0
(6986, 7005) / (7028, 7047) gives 6.8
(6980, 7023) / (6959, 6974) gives 6.9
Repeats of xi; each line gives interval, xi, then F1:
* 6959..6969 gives 1381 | 138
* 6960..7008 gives 1367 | 137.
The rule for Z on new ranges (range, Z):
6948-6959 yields 128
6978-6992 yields 132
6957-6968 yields 132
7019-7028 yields 132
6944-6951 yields 129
